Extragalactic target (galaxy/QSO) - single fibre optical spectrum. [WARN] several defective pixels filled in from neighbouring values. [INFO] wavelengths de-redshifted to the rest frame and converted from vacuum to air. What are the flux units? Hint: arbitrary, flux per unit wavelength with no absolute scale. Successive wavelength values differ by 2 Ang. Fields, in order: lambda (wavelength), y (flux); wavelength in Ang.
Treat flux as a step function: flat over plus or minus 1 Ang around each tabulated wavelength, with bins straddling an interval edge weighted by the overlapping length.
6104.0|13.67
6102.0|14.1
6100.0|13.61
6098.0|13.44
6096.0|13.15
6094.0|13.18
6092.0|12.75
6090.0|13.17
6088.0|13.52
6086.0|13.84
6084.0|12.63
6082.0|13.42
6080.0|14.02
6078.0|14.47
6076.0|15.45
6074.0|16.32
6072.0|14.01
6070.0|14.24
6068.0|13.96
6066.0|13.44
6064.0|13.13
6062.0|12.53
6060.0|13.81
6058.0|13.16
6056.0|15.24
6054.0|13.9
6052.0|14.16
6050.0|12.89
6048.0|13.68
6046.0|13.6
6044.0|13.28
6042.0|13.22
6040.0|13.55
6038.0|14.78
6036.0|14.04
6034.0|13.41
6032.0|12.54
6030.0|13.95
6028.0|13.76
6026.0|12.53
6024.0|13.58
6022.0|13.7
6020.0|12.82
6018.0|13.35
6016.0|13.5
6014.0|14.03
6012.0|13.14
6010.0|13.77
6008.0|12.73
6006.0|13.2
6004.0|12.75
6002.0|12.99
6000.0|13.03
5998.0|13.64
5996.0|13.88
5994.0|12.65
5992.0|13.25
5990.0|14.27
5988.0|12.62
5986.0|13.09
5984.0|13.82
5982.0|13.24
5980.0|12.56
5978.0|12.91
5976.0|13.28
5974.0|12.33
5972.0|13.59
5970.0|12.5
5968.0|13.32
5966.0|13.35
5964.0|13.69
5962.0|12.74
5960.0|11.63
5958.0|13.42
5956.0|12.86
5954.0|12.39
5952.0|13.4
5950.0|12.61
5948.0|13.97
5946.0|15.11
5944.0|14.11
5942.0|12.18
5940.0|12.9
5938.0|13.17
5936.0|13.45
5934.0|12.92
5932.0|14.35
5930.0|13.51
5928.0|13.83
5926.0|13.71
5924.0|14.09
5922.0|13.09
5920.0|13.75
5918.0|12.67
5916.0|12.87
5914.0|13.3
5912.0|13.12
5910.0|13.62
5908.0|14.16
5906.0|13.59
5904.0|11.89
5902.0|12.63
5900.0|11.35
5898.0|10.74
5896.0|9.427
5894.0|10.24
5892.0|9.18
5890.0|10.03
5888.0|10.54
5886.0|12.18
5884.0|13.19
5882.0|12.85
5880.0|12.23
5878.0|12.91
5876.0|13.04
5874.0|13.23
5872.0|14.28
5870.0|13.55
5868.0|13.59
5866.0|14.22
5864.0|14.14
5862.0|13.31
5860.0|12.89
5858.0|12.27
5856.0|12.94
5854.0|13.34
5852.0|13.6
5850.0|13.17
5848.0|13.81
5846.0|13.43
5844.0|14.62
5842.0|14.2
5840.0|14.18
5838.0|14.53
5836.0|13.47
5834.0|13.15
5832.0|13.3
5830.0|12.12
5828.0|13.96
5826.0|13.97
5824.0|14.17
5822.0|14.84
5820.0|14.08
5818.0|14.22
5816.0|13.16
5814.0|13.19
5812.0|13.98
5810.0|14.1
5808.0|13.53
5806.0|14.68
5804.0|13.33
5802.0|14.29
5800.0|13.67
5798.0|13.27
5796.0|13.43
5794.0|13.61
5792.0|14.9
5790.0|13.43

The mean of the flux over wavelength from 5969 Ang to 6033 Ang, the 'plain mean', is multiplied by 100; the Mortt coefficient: 1322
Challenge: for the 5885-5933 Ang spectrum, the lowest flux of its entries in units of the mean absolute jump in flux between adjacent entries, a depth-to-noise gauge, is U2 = 12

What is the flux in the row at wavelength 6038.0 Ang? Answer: 14.78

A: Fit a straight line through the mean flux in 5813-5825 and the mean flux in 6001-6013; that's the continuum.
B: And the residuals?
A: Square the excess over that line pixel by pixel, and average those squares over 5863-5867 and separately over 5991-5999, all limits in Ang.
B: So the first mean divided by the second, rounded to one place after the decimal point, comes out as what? 0.8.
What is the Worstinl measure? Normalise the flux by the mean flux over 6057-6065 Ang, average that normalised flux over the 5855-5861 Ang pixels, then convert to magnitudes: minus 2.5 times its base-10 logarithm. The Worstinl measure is 0.038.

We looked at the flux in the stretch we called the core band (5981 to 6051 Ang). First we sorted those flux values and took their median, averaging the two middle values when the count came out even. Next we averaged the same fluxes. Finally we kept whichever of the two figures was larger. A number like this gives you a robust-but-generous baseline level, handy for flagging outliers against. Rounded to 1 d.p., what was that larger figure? 13.4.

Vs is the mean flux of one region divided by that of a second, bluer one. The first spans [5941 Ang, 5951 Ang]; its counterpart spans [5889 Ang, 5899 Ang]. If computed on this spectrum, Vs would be 1.37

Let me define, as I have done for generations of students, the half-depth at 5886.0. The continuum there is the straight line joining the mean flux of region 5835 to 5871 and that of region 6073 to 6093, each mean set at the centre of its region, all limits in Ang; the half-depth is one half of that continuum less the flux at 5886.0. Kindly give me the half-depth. 0.75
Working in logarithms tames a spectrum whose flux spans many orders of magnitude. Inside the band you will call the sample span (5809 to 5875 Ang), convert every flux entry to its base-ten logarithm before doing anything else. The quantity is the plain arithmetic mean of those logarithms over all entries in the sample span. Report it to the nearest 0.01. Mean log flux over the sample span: 1.14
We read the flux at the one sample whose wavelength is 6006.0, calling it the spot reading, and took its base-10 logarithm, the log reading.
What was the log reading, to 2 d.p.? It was 1.12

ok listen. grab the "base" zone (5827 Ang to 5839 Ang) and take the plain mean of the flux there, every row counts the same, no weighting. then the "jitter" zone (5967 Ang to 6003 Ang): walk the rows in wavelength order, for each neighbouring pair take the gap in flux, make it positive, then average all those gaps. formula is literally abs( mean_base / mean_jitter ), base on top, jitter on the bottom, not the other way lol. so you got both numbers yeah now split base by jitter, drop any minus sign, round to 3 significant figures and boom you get 18.0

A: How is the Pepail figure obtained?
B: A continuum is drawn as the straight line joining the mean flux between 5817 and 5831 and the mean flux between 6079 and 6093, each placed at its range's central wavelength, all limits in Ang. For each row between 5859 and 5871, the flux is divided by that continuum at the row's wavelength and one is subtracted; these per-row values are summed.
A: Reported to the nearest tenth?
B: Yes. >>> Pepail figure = -0.1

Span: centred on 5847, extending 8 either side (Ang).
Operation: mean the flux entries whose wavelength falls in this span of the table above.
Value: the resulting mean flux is 13.8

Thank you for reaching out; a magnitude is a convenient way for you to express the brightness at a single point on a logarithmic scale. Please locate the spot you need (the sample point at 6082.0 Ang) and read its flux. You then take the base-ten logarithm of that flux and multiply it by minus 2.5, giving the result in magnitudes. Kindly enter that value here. -2.82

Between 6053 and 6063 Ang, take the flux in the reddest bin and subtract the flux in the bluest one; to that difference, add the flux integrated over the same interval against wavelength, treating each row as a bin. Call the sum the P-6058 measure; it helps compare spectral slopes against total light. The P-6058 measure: 136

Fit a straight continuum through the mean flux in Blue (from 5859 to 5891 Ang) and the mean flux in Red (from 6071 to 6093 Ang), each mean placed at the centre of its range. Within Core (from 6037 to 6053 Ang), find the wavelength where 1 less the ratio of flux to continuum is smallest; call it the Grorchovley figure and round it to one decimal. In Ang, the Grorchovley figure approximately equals 6038.0 Ang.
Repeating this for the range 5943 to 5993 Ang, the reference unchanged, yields 5946.0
